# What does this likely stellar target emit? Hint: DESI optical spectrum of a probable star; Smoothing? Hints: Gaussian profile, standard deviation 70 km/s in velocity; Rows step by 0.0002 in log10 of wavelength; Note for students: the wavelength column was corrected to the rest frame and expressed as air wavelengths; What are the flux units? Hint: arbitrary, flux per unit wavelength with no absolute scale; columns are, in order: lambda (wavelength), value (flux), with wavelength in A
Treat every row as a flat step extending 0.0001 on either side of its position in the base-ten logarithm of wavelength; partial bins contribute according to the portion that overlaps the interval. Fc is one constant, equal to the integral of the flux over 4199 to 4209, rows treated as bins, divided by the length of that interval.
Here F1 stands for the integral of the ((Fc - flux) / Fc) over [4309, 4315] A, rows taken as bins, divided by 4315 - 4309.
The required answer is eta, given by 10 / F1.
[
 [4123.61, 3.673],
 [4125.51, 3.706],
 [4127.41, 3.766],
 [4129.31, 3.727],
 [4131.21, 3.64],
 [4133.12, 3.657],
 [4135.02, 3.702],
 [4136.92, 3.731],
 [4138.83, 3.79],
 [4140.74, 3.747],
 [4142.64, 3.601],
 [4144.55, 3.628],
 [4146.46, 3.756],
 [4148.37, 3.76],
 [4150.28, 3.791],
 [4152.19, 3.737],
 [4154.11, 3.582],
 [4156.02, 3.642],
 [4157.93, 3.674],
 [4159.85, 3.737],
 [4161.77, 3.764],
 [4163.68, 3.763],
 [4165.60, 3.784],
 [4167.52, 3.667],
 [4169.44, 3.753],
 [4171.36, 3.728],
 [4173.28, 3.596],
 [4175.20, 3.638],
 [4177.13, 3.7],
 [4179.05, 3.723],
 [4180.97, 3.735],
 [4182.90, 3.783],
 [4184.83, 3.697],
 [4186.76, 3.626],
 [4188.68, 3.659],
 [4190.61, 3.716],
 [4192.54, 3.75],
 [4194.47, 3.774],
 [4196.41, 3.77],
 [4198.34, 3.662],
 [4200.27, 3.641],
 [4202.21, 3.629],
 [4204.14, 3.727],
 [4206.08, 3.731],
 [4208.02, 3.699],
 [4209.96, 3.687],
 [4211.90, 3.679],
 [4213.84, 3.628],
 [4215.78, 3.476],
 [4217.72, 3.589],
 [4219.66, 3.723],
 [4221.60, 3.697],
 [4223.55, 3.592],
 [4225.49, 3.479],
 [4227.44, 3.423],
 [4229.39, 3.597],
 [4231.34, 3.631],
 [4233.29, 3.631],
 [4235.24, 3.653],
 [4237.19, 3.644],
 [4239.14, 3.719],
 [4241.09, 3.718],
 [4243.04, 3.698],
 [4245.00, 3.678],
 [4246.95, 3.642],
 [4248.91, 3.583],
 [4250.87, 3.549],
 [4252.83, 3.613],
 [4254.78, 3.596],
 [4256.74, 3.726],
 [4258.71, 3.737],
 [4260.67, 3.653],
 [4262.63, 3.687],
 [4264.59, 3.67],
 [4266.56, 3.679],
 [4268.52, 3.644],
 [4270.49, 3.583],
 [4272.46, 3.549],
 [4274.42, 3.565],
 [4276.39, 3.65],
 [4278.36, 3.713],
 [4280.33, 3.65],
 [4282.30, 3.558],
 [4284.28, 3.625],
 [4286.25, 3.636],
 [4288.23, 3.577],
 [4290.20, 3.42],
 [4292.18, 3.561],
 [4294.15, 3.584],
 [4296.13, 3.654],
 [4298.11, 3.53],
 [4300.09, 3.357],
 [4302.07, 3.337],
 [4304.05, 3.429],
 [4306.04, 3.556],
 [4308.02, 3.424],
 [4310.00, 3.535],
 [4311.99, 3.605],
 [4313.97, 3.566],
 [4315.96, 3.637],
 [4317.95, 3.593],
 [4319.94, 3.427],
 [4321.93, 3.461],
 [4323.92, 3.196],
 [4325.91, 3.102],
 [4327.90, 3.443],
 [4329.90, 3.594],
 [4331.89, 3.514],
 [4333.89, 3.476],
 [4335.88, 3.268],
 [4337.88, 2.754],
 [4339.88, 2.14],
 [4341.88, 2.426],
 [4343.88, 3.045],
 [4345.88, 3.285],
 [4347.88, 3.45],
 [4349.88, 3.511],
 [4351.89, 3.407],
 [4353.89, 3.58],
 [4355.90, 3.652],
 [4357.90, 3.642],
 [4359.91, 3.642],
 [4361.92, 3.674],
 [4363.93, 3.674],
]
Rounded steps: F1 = 0.03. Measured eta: 321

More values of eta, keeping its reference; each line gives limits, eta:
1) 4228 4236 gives 553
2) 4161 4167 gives -463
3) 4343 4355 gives 124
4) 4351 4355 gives 201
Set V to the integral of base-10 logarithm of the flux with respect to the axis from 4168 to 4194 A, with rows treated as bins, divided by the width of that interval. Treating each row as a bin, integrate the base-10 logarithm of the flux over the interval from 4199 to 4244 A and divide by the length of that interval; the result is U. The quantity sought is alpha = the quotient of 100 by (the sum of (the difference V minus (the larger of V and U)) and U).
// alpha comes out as 178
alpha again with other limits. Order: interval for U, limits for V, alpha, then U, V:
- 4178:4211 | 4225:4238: 181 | 0.569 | 0.554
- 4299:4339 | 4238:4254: 188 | 0.532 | 0.562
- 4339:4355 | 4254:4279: 205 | 0.487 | 0.562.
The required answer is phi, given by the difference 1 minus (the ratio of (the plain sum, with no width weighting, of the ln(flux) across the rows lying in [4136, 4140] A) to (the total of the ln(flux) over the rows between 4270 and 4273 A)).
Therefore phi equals -0.042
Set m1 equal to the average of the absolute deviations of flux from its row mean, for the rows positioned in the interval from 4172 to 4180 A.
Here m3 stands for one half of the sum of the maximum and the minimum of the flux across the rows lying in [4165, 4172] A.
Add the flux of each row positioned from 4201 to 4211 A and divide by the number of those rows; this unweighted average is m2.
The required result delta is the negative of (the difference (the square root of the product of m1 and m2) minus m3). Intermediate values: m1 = 0.047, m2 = 3.69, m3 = 3.73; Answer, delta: 3.31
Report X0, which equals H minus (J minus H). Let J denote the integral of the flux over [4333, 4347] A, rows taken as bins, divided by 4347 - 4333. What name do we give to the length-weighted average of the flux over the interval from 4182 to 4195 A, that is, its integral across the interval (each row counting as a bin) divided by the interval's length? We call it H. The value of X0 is 4.51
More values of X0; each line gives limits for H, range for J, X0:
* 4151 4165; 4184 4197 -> 3.69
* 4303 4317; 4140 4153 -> 3.35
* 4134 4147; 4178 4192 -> 3.71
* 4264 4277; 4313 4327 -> 3.81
